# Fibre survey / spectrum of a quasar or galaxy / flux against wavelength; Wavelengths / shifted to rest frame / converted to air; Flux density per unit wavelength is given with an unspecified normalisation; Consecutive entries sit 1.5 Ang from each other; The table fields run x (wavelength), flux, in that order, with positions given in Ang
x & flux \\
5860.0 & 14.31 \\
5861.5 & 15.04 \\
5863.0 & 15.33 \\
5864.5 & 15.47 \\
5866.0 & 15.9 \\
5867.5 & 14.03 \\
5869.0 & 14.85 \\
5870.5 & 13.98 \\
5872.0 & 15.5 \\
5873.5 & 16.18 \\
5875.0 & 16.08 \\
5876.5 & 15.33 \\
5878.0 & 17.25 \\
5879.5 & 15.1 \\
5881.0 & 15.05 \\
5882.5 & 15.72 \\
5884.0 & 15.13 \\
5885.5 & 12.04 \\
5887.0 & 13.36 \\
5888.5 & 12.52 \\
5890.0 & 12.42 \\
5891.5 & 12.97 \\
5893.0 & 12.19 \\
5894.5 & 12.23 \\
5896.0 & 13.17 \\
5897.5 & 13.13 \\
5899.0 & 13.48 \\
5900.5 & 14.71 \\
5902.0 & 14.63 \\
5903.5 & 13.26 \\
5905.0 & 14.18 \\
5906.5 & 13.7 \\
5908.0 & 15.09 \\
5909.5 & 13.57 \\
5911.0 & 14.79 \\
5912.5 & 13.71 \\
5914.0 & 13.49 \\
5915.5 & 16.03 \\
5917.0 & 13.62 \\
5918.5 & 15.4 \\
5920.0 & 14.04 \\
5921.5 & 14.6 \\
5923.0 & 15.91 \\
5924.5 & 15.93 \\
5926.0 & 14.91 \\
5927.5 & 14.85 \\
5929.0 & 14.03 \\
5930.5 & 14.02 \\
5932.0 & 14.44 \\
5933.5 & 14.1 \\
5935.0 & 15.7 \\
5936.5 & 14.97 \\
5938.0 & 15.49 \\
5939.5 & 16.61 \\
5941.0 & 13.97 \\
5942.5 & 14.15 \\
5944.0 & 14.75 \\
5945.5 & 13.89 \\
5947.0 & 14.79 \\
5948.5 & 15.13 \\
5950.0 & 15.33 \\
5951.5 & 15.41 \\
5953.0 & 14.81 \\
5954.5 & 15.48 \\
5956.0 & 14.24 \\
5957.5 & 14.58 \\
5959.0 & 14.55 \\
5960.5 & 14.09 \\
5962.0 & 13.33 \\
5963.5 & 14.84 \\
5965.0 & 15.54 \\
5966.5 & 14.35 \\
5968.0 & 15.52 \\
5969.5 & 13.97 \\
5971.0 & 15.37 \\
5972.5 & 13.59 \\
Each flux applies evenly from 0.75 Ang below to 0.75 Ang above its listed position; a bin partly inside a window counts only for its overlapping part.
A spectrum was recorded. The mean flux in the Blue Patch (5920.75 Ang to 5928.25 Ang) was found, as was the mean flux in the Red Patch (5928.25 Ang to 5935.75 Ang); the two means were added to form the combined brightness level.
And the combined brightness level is 29.7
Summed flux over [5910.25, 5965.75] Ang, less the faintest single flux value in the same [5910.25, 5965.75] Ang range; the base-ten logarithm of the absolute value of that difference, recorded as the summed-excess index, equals 2.7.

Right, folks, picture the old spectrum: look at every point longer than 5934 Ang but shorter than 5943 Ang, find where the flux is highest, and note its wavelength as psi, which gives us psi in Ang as 5939.5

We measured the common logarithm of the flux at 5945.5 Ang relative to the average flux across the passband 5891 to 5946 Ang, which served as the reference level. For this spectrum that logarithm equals -0.013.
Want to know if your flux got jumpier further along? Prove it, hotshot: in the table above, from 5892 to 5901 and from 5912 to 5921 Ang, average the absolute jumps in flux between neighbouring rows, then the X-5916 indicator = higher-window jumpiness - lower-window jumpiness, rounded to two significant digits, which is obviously 1.1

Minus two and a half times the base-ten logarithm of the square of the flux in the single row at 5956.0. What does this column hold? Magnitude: -5.77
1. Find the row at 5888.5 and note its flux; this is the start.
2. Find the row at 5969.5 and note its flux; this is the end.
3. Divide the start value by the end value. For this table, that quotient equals 0.90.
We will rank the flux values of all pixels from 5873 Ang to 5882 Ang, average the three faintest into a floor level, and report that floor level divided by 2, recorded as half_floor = 7.6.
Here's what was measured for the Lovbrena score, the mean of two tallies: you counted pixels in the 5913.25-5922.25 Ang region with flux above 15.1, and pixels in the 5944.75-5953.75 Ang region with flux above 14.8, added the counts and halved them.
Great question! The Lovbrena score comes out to 3.0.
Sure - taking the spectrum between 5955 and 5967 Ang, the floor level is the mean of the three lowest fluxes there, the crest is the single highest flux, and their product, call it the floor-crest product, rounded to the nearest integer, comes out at 216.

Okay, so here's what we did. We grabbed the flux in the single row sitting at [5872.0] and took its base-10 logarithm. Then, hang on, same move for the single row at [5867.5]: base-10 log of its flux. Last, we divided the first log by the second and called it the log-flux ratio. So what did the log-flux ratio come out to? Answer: 1.04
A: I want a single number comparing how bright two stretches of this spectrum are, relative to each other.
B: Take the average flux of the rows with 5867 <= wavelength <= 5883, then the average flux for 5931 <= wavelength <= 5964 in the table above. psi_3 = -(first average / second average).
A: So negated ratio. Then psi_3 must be -1.04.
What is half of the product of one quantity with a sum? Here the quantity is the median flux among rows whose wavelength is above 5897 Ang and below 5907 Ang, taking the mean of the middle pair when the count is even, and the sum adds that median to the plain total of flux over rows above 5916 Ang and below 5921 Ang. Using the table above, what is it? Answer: 389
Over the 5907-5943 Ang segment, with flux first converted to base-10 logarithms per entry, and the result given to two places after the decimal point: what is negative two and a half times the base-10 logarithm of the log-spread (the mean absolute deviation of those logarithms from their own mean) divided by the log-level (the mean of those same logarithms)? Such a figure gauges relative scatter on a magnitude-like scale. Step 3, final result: 4.31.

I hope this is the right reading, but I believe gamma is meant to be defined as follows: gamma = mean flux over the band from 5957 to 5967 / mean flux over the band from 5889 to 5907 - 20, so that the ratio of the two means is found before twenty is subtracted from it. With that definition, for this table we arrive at -18.9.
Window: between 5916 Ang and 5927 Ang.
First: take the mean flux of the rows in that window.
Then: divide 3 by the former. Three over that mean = 0.201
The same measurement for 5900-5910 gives 0.212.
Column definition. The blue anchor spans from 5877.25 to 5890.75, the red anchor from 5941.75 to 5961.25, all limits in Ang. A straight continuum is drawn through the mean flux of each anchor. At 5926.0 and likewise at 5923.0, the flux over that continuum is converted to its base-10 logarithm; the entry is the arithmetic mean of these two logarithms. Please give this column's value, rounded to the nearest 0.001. 0.025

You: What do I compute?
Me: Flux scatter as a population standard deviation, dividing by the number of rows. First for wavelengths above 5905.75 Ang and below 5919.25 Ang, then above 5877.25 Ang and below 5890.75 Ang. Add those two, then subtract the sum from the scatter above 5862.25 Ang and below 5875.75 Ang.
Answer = -1.8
